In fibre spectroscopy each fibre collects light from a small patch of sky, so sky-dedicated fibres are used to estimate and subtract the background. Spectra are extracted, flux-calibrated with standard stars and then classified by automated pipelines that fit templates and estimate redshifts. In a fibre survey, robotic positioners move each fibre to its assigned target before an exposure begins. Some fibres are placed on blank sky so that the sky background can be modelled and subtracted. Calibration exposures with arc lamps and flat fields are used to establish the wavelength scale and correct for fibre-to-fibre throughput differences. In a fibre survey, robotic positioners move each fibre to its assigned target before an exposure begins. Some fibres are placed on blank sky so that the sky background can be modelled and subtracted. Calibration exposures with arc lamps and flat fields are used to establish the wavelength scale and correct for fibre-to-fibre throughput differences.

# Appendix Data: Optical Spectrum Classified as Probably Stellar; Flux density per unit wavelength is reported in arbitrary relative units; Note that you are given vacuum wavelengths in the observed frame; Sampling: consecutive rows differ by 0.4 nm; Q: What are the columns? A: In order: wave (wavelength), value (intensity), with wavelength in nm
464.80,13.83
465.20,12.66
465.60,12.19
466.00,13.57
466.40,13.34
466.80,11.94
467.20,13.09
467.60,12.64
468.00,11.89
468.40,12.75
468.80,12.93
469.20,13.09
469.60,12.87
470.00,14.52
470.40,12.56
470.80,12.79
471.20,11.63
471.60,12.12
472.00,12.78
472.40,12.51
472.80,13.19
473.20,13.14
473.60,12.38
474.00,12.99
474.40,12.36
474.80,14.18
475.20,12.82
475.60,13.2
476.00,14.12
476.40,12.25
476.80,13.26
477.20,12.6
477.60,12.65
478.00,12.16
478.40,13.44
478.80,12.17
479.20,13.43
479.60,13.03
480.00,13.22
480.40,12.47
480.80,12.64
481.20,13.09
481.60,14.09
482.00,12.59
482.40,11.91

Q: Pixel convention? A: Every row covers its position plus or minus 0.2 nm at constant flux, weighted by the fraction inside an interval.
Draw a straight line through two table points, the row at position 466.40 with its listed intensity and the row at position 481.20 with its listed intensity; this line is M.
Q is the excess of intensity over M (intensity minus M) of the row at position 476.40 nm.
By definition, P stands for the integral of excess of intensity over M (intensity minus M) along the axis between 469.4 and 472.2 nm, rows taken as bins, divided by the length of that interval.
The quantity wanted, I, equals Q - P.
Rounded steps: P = -0.51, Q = -0.9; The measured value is -0.4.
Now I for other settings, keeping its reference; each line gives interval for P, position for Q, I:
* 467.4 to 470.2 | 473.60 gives -0.5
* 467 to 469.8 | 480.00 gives 0.7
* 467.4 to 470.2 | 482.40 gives -0.8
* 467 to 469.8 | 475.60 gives 0.6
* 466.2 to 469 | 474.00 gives 0.4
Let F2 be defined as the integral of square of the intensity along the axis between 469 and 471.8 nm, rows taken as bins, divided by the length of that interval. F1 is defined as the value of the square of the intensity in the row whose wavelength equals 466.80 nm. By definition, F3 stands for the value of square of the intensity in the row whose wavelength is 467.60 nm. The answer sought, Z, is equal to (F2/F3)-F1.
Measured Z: -142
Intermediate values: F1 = 143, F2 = 164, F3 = 160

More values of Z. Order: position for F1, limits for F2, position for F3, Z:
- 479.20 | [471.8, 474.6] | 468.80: -179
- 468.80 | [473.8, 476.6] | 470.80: -166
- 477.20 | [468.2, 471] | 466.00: -158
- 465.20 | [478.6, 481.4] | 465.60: -159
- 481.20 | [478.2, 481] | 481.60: -171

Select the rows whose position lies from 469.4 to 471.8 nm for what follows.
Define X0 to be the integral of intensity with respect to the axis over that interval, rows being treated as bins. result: 31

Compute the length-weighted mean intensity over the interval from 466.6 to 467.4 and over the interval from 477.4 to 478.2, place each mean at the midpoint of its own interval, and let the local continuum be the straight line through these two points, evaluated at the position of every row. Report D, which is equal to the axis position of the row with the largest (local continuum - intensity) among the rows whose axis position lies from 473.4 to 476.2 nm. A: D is 474.40 nm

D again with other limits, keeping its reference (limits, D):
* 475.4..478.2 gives 478.00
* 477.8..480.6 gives 478.00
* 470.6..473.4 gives 471.20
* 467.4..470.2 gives 468.00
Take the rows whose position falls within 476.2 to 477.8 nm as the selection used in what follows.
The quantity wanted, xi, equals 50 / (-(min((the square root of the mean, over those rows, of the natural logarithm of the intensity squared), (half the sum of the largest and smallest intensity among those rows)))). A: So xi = -19.7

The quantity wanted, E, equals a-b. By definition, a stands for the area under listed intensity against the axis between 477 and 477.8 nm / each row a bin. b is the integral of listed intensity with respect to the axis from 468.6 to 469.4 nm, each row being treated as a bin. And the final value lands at -0.3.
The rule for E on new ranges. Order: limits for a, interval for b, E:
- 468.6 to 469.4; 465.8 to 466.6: -0.4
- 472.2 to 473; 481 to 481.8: -0.6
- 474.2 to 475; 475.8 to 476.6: 0.1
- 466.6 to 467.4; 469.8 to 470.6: -0.8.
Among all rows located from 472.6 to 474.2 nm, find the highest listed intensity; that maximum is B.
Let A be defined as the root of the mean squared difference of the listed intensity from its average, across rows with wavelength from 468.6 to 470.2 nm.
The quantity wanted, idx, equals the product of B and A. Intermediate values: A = 0.68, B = 13.19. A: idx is 9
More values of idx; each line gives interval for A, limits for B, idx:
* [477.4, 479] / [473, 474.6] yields 7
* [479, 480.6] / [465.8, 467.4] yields 5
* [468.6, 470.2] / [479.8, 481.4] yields 9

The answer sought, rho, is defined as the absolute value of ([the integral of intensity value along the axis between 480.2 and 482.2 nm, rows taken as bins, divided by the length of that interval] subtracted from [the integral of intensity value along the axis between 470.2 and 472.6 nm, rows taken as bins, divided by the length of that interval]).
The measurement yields 0.6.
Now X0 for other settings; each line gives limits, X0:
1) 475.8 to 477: 16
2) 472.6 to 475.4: 36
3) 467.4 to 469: 20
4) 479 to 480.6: 21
